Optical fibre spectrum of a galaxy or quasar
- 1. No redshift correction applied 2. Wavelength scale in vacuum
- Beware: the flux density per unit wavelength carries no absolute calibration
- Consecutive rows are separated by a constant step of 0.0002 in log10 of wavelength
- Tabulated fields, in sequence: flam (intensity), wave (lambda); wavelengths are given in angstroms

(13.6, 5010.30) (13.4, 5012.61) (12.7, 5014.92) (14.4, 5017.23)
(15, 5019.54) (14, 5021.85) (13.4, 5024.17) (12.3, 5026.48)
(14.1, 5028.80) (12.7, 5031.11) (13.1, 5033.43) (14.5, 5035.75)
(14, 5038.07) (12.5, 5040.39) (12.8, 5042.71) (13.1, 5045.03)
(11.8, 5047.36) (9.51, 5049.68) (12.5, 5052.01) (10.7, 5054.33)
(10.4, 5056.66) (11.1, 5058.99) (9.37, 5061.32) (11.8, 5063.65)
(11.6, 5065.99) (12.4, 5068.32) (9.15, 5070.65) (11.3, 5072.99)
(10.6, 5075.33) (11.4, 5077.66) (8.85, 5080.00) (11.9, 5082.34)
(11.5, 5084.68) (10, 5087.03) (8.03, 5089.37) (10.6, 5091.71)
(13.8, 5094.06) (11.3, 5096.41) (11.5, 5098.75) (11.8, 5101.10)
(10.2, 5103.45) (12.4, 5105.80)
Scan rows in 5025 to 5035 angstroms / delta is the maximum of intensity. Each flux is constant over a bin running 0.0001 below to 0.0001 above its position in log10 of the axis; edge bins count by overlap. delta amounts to 14.1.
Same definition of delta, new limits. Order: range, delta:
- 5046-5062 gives 12.5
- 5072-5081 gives 11.4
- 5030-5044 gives 14.5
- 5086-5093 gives 10.6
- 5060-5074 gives 12.4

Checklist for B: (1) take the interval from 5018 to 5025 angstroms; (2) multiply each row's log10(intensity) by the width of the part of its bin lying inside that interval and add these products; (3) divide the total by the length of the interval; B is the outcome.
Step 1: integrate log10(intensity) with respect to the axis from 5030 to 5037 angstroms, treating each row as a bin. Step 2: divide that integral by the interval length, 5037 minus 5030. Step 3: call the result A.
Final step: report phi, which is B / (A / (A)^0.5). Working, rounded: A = 1.13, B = 1.15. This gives 1.08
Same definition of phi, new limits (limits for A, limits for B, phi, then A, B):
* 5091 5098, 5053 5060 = 1.00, 1.08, 1.03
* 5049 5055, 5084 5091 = 0.97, 1.04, 0.99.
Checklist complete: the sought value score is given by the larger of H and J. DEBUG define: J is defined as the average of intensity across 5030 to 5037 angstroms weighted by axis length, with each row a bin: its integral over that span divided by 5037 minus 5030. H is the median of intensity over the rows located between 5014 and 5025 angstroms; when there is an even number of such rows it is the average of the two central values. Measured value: 14.0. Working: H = 14.0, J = 13.4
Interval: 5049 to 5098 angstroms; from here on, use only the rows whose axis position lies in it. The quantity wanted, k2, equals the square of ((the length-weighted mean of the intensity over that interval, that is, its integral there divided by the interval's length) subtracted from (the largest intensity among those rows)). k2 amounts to 8.6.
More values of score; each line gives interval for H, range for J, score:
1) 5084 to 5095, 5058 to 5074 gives 11.0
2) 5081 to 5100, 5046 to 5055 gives 11.4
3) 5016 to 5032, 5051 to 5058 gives 14.0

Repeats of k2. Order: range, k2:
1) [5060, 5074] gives 2.2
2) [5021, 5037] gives 1.1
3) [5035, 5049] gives 2.4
